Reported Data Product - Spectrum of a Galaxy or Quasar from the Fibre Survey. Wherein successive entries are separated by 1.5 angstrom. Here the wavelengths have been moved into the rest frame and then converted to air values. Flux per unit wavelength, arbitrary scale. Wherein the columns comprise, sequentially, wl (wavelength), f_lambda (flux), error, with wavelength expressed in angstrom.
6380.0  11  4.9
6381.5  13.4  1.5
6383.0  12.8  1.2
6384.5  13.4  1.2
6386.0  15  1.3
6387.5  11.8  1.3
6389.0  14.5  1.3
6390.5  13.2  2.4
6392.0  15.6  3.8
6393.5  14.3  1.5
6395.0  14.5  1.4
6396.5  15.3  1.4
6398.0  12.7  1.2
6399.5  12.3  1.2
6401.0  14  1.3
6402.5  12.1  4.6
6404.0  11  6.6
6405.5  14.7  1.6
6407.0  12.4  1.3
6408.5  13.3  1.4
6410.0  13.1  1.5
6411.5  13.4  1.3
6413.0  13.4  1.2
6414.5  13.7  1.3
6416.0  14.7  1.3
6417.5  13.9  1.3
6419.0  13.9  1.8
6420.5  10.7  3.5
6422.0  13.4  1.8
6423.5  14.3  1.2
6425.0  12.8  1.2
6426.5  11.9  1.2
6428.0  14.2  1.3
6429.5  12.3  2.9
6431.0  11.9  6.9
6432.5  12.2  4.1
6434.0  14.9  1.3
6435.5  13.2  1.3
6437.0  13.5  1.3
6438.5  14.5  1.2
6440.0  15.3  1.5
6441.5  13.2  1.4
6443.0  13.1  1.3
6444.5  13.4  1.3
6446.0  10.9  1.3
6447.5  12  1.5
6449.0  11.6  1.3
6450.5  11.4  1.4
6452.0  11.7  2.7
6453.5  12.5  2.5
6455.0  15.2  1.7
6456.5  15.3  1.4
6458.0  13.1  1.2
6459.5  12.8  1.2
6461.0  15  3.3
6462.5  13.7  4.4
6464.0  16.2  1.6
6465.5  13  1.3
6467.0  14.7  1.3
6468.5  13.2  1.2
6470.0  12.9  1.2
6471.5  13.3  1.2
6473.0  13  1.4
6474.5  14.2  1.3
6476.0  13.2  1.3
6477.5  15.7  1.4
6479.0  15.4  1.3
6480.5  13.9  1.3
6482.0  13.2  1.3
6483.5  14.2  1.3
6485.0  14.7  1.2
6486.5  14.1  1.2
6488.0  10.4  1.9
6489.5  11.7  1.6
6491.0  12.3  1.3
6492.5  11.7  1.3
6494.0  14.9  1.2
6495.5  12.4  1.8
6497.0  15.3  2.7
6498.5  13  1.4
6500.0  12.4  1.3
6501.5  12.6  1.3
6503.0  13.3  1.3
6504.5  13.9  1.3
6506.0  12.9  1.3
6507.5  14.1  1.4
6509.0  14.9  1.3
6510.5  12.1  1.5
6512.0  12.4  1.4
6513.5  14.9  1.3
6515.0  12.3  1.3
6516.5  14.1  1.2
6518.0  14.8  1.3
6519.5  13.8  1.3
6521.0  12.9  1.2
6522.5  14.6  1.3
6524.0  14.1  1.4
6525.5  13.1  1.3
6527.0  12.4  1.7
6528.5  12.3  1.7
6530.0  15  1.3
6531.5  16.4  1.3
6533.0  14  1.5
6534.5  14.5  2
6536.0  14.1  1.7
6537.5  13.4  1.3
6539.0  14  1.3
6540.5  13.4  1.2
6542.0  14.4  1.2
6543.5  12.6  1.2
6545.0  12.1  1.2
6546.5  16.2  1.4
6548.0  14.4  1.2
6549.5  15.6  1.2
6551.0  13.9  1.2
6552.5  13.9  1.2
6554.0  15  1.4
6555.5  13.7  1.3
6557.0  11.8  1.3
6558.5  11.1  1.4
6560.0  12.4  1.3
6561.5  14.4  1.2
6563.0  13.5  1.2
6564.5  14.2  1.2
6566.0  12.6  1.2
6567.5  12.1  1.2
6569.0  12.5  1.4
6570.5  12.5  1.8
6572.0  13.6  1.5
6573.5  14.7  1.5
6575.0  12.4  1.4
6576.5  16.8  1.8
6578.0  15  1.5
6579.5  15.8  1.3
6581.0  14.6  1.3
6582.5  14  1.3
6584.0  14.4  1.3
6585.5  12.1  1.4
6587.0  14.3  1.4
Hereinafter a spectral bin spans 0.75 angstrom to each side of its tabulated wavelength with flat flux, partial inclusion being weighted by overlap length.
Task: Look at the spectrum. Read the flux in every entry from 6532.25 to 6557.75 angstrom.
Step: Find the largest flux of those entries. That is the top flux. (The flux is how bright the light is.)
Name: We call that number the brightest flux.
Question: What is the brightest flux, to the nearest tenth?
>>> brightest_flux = 16.2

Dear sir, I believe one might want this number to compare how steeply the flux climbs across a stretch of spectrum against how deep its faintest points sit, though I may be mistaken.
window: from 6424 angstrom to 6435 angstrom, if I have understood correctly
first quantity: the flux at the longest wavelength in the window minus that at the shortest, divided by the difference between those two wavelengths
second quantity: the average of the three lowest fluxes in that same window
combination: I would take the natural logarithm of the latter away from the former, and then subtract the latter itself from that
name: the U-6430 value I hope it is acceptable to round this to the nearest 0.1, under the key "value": -14.3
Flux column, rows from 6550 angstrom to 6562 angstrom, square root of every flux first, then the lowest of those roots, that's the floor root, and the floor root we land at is 3.33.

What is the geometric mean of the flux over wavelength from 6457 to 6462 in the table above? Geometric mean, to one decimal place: 13.6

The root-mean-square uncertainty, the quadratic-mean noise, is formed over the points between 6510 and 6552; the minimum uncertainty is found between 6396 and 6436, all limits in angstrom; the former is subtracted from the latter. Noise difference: -0.175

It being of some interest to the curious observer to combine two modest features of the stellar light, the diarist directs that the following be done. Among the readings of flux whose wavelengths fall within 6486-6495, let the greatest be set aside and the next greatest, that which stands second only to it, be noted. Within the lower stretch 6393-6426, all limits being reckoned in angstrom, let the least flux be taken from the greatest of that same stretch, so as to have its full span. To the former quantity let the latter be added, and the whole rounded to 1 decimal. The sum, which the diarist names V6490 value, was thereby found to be 18.7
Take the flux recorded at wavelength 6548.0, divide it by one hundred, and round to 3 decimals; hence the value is 0.144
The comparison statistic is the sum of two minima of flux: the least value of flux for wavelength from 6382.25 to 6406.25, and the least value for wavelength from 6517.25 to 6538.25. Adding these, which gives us 23.3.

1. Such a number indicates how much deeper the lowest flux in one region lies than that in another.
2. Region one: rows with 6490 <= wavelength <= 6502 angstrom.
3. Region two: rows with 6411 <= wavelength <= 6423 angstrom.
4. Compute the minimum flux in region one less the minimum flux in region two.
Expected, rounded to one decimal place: 1.0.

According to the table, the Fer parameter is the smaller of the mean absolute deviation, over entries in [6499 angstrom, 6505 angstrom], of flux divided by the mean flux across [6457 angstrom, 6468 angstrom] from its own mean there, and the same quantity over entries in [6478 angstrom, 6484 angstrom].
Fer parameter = 0.039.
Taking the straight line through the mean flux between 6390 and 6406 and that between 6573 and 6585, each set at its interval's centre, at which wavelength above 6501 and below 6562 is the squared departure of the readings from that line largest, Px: 6558.5 angstrom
